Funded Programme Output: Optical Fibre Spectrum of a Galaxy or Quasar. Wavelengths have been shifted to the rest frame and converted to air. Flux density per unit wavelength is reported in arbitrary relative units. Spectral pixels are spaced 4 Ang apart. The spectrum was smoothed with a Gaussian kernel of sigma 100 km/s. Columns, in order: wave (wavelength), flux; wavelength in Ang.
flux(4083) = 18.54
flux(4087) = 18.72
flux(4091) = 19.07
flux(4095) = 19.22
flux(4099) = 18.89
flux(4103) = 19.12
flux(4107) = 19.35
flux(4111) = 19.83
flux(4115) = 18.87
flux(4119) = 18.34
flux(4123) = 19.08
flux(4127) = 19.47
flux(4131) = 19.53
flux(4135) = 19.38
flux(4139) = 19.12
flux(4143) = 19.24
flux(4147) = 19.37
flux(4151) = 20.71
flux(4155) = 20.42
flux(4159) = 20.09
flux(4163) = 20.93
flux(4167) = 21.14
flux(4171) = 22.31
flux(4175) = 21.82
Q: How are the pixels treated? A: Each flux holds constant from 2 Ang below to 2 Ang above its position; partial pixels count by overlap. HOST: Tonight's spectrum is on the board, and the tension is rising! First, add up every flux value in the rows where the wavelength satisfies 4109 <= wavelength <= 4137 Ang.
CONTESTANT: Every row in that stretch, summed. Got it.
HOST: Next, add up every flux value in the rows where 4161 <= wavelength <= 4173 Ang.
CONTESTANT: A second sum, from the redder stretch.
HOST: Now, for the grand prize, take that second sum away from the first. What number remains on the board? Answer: 70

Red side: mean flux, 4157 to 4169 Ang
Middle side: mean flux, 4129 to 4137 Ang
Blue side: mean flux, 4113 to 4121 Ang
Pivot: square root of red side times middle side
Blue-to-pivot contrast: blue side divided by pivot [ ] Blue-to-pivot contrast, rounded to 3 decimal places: 0.927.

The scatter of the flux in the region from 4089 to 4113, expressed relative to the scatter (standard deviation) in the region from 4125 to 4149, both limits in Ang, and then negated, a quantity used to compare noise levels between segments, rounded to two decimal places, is -2.16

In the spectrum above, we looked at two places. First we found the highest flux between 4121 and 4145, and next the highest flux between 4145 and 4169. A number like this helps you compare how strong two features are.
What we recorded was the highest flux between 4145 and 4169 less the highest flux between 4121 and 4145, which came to 1.6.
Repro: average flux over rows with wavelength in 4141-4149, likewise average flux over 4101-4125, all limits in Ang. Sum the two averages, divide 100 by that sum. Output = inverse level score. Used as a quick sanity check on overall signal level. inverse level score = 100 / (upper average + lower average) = 2.604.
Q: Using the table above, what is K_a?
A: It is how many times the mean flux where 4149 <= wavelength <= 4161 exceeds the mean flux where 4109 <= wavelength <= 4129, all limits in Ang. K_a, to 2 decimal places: 1.07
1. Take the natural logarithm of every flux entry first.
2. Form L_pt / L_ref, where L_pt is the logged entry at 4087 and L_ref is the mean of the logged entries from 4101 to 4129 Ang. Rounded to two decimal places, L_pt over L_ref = 0.99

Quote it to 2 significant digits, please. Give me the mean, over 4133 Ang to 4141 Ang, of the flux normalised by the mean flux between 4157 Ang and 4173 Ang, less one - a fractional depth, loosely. -0.088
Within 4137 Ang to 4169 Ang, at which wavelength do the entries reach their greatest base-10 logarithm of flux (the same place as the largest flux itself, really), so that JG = 4167 Ang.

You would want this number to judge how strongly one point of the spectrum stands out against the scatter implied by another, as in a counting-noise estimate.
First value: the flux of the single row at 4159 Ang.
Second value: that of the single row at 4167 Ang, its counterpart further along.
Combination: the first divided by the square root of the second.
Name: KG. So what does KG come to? 4.37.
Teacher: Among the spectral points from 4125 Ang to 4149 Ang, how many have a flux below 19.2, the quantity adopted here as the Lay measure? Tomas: 1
